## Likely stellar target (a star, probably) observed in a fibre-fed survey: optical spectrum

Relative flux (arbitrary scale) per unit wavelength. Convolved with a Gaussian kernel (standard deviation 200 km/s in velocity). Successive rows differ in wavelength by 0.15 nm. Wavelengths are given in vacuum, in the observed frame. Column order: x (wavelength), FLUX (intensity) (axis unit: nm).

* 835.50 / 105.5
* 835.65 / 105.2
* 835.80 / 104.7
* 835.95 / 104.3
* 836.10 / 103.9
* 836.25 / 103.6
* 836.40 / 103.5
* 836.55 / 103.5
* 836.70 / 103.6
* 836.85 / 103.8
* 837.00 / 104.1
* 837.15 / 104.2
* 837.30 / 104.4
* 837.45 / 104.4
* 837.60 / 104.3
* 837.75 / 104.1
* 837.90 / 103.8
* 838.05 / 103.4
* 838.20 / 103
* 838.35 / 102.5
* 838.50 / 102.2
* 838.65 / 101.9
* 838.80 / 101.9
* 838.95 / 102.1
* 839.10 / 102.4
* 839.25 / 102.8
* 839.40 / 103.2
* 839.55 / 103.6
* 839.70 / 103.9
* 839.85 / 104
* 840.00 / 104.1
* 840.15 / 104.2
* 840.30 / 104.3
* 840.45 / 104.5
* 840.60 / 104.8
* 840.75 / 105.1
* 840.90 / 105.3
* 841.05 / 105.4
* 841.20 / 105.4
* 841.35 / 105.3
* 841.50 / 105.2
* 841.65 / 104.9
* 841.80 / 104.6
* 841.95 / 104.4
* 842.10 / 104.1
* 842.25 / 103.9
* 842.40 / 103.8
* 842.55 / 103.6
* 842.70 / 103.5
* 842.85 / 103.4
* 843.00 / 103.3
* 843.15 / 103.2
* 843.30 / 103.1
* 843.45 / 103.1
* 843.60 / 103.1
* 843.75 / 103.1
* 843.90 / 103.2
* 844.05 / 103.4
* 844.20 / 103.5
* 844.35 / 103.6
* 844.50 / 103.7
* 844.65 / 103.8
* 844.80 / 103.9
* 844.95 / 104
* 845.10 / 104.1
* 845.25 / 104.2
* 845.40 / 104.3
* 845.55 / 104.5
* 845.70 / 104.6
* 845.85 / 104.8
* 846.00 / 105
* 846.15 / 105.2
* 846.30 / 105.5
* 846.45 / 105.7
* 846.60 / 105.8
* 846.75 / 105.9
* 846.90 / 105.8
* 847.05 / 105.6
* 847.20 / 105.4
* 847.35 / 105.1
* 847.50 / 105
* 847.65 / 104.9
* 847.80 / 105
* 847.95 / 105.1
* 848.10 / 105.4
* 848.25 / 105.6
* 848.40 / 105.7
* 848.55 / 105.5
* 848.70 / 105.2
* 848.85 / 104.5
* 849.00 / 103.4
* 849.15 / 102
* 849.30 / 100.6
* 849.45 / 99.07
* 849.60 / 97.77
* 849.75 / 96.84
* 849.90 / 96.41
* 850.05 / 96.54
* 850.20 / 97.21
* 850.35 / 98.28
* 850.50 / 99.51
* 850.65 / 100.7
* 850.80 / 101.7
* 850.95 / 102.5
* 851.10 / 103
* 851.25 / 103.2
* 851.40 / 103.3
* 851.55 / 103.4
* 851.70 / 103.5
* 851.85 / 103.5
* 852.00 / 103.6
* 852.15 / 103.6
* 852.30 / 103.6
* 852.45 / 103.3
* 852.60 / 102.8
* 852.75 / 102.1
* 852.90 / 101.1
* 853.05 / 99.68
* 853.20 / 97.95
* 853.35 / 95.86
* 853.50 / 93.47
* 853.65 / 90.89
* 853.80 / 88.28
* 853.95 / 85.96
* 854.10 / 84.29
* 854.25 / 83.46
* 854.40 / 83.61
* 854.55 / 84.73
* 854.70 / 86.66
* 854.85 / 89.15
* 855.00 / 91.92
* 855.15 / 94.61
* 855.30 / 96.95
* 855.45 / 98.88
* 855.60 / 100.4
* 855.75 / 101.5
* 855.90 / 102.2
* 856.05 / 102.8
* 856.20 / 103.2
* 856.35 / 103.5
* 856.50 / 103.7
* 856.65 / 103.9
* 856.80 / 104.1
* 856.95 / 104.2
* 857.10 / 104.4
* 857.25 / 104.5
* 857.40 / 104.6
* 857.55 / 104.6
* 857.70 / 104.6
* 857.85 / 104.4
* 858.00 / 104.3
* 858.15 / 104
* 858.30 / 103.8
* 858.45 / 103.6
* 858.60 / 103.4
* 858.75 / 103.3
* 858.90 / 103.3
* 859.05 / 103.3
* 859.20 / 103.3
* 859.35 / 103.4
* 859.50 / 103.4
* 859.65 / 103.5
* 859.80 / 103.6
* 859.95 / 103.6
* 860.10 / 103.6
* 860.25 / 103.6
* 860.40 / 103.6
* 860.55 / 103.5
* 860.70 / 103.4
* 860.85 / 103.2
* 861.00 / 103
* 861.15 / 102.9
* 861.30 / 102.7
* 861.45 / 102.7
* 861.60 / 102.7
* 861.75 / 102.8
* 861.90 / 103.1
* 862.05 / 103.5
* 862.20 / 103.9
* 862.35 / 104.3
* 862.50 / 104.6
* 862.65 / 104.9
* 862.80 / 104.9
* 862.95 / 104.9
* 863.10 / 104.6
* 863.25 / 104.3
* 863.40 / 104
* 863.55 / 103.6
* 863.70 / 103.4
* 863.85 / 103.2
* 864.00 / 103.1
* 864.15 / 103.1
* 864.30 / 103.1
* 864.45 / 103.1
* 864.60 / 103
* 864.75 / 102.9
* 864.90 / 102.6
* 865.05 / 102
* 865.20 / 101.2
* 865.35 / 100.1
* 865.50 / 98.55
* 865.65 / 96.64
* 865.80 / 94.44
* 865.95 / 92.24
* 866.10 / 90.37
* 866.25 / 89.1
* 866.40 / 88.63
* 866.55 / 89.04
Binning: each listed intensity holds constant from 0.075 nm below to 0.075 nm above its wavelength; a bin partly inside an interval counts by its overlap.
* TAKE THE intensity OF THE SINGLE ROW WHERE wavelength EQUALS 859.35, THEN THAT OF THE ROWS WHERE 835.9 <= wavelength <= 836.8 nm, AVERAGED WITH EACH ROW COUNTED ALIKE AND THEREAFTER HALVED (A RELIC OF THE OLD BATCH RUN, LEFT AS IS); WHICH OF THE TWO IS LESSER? 51.9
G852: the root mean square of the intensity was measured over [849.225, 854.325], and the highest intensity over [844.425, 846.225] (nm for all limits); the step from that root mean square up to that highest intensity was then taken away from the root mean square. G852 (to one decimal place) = 92.0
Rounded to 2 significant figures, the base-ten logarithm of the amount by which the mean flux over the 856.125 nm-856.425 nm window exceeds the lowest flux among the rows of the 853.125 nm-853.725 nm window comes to 1.1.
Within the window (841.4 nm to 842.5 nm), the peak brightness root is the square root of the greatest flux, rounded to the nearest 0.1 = 10.3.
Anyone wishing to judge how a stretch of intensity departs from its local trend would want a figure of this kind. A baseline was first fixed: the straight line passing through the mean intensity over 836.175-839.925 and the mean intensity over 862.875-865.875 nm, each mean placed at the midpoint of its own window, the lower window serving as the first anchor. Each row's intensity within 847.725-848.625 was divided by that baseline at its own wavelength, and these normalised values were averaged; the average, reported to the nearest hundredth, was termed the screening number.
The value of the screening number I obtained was 1.02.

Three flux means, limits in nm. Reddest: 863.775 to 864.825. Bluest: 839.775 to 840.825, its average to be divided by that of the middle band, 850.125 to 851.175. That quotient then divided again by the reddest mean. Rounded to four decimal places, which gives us 0.0101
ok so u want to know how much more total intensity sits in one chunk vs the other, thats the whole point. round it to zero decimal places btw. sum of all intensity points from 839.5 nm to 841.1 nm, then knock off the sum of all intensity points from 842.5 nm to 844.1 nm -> 13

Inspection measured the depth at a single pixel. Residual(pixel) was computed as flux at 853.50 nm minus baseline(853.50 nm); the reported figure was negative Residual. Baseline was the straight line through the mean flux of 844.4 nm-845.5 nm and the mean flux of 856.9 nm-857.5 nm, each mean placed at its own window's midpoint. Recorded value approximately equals 11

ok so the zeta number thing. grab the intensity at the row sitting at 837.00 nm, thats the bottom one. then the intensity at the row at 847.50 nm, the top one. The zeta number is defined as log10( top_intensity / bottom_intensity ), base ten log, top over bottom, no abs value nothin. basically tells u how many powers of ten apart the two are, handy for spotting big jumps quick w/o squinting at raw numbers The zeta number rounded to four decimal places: 0.0037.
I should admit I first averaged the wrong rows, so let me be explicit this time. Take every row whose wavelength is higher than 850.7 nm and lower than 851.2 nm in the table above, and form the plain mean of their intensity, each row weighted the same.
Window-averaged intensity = 102.4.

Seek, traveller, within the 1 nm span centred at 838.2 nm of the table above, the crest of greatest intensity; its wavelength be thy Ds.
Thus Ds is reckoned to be 837.75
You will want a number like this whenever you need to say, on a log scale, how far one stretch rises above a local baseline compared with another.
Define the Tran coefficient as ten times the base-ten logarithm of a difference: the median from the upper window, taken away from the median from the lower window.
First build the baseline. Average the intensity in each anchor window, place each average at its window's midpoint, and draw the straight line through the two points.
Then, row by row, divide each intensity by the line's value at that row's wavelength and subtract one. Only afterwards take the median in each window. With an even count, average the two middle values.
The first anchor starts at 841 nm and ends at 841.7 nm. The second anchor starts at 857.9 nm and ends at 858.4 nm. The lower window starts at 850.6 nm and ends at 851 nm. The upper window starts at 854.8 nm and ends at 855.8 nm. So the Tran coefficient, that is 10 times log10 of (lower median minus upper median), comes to -14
